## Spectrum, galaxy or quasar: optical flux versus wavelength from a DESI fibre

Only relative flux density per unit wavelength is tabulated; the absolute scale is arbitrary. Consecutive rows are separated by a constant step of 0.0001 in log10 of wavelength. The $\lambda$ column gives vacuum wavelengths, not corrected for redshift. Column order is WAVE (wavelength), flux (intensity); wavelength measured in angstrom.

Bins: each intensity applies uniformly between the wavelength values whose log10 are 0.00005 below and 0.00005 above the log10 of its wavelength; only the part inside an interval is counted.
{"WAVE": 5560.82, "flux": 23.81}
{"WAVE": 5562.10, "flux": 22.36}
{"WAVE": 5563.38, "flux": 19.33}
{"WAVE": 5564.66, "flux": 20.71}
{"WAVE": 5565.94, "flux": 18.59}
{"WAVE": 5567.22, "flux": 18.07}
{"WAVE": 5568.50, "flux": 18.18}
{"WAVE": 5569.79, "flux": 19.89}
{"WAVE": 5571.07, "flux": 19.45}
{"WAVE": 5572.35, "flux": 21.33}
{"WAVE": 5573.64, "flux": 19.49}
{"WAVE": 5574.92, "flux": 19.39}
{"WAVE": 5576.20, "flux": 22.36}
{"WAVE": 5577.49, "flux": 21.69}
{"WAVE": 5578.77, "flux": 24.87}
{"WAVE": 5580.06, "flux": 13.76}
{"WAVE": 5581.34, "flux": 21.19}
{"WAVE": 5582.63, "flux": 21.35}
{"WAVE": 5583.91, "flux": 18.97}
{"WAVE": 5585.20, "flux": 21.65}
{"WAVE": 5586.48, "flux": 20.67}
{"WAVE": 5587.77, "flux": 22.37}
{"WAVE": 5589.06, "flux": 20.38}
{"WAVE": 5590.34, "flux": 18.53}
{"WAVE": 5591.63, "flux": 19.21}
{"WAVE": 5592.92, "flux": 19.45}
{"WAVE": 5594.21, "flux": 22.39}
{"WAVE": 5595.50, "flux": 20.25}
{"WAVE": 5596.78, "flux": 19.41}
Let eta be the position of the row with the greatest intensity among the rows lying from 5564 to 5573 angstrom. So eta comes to 5572.35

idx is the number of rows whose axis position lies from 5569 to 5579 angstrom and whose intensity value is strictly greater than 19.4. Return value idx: 7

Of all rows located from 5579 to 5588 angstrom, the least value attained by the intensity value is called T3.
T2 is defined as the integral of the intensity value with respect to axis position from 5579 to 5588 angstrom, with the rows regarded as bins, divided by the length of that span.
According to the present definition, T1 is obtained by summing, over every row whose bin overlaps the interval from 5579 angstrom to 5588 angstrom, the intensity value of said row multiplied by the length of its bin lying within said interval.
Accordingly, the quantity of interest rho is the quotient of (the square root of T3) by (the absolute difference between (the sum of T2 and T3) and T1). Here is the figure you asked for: 0.0252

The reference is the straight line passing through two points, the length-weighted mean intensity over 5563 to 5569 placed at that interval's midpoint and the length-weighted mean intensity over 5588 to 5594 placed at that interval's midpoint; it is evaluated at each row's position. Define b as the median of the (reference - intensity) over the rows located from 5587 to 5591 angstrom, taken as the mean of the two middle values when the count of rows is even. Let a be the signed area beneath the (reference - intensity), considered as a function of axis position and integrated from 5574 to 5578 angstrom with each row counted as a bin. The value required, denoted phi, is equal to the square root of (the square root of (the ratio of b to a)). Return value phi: 0.55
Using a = -6.8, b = -0.6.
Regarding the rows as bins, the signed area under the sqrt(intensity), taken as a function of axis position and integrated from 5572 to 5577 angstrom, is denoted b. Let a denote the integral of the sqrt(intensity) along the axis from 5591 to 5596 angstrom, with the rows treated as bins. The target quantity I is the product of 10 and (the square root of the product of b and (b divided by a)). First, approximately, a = 22.5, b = 22.7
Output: 47.8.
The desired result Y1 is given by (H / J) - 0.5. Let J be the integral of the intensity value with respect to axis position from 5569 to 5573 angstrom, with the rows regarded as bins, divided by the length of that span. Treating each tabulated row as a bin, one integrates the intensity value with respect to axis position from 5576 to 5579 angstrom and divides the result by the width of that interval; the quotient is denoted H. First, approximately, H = 22.8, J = 20.1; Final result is 0.63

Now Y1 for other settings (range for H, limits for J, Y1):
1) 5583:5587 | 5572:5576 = 0.51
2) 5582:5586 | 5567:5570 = 0.61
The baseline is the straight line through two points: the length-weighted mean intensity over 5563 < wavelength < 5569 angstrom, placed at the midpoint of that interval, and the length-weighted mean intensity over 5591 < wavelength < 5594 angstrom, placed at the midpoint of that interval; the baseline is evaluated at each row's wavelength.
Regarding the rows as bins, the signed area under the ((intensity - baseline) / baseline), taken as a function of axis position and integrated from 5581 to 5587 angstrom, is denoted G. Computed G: 0.38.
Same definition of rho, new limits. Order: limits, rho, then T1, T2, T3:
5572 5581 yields 0.0248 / 183.7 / 20.4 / 13.76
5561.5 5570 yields 0.0330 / 166.3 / 19.6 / 18.07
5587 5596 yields 0.0298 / 183.2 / 20.4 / 18.53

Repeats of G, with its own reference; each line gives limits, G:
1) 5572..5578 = 0.48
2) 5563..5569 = -0.01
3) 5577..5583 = 0.35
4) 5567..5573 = 0.11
